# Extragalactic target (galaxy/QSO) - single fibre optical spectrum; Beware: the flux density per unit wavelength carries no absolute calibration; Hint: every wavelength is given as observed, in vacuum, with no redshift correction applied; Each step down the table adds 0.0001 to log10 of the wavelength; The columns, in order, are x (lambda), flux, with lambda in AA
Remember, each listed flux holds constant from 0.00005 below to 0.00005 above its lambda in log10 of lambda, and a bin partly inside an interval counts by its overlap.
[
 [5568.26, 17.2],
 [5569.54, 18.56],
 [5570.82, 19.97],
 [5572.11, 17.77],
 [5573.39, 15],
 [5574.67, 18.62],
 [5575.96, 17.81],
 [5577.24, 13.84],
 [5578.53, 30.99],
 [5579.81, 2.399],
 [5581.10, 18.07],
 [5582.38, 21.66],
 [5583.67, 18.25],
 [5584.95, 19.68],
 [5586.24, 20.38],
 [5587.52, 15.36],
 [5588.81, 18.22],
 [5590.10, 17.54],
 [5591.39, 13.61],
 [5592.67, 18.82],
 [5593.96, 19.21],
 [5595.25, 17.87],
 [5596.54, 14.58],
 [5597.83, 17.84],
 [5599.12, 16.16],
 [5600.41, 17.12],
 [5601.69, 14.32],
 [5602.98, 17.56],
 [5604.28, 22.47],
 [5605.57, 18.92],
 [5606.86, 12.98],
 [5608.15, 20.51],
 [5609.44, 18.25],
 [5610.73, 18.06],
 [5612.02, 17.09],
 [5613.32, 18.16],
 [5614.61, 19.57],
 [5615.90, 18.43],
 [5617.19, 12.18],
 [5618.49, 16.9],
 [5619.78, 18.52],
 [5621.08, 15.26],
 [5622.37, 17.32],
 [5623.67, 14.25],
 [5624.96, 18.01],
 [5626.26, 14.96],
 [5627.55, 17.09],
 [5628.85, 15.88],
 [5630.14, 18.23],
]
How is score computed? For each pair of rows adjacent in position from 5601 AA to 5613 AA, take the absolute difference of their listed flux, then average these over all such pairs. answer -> 3.6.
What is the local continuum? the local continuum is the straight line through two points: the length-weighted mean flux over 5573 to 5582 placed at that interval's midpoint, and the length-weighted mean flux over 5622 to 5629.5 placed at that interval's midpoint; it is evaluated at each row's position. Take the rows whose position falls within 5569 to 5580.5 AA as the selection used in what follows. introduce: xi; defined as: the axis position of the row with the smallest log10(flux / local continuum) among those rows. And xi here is 5579.81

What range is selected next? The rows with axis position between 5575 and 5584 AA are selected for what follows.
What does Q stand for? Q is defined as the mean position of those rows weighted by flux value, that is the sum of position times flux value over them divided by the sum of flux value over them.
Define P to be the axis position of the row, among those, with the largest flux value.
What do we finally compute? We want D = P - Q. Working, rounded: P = 5578.53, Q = 5579.9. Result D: -1.3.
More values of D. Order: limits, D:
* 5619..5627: -3.2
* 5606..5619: -4.5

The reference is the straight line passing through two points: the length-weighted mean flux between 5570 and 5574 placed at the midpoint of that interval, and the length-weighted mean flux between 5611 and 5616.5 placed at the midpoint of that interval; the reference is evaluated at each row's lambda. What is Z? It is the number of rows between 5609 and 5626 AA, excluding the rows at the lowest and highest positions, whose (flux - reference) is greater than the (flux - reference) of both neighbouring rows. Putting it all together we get 3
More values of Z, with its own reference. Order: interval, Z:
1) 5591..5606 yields 4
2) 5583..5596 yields 3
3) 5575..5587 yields 2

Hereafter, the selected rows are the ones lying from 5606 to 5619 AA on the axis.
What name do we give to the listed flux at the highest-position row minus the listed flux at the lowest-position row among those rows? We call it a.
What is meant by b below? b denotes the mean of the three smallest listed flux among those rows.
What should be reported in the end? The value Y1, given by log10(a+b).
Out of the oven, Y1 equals 1.25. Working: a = 4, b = 14.0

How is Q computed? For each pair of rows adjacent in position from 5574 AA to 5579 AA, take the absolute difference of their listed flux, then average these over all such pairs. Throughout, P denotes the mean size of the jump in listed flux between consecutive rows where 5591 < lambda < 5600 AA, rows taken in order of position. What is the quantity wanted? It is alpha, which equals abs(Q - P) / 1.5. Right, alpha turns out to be 3.2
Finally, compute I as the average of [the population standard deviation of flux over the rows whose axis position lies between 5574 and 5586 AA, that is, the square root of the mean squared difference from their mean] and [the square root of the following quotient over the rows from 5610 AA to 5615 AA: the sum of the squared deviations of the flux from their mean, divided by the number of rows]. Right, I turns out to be 3.96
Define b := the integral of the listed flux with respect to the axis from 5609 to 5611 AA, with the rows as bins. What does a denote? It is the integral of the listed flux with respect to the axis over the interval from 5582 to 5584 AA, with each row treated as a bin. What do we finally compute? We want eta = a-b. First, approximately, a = 40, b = 36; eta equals 4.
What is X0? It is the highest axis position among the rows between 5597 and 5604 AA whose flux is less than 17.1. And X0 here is 5601.69 AA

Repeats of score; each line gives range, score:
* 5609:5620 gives 2.2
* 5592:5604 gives 2.1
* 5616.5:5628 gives 3.0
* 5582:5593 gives 2.9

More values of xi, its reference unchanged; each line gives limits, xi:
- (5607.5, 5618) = 5617.19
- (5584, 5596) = 5591.39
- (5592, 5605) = 5601.69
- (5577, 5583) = 5579.81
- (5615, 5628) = 5617.19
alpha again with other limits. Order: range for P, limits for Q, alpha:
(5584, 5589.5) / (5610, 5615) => 1.1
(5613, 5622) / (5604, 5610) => 1.2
